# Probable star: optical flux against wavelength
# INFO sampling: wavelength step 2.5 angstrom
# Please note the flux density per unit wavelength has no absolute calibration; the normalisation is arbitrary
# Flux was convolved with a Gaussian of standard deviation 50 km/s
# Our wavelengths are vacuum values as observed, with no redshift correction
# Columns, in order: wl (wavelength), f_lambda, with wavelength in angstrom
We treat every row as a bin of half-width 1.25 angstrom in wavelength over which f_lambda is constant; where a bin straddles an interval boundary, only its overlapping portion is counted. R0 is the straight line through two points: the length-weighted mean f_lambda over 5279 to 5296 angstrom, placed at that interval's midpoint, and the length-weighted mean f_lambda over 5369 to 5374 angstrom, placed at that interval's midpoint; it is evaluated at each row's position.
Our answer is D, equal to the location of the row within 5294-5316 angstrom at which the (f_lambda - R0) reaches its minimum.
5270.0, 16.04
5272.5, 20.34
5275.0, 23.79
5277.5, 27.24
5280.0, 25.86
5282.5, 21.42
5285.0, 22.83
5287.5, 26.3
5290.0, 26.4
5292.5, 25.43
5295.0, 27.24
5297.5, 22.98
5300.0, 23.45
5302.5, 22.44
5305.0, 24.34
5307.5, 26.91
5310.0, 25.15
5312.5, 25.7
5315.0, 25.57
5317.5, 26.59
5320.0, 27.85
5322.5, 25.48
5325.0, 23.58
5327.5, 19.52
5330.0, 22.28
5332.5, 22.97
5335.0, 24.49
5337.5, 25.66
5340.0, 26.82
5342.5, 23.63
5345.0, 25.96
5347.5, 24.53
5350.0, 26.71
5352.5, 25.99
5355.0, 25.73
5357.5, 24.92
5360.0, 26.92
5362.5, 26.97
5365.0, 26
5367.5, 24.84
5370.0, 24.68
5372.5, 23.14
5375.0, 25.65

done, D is 5302.5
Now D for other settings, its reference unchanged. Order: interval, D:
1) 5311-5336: 5327.5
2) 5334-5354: 5342.5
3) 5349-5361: 5357.5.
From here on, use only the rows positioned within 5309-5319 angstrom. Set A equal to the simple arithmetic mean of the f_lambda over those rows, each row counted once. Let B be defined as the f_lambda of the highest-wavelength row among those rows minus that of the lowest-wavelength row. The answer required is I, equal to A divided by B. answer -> 18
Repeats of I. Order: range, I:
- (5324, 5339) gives 11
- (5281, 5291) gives 5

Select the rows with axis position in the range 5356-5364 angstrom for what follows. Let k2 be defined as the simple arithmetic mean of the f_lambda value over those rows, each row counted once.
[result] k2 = 26.3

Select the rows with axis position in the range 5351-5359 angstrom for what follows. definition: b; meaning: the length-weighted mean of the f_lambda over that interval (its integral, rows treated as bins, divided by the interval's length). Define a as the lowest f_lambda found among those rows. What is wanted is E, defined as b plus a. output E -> 51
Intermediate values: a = 24.92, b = 25.6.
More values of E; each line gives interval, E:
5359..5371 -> 51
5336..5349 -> 49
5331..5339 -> 47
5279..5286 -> 45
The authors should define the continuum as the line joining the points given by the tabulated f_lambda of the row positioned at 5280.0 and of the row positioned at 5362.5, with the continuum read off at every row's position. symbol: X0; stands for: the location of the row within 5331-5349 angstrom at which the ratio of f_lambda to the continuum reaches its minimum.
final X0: 5332.5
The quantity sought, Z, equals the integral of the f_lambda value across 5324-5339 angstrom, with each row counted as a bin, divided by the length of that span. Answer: 23.1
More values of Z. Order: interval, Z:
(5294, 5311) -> 24.6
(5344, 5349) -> 25.3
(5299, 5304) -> 23.0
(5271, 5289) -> 23.9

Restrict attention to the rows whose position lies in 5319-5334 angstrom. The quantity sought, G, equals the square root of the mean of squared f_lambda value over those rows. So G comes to 23.8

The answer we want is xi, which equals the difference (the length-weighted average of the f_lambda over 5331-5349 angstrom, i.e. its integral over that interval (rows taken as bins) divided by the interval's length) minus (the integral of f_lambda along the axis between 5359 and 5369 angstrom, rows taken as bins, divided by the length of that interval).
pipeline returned -1.3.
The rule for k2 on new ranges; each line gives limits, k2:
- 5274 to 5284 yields 24.6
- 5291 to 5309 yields 24.7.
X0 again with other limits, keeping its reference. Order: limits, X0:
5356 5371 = 5370.0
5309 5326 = 5325.0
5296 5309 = 5302.5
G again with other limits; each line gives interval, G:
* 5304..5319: 25.7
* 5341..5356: 25.4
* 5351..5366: 26.1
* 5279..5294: 24.8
